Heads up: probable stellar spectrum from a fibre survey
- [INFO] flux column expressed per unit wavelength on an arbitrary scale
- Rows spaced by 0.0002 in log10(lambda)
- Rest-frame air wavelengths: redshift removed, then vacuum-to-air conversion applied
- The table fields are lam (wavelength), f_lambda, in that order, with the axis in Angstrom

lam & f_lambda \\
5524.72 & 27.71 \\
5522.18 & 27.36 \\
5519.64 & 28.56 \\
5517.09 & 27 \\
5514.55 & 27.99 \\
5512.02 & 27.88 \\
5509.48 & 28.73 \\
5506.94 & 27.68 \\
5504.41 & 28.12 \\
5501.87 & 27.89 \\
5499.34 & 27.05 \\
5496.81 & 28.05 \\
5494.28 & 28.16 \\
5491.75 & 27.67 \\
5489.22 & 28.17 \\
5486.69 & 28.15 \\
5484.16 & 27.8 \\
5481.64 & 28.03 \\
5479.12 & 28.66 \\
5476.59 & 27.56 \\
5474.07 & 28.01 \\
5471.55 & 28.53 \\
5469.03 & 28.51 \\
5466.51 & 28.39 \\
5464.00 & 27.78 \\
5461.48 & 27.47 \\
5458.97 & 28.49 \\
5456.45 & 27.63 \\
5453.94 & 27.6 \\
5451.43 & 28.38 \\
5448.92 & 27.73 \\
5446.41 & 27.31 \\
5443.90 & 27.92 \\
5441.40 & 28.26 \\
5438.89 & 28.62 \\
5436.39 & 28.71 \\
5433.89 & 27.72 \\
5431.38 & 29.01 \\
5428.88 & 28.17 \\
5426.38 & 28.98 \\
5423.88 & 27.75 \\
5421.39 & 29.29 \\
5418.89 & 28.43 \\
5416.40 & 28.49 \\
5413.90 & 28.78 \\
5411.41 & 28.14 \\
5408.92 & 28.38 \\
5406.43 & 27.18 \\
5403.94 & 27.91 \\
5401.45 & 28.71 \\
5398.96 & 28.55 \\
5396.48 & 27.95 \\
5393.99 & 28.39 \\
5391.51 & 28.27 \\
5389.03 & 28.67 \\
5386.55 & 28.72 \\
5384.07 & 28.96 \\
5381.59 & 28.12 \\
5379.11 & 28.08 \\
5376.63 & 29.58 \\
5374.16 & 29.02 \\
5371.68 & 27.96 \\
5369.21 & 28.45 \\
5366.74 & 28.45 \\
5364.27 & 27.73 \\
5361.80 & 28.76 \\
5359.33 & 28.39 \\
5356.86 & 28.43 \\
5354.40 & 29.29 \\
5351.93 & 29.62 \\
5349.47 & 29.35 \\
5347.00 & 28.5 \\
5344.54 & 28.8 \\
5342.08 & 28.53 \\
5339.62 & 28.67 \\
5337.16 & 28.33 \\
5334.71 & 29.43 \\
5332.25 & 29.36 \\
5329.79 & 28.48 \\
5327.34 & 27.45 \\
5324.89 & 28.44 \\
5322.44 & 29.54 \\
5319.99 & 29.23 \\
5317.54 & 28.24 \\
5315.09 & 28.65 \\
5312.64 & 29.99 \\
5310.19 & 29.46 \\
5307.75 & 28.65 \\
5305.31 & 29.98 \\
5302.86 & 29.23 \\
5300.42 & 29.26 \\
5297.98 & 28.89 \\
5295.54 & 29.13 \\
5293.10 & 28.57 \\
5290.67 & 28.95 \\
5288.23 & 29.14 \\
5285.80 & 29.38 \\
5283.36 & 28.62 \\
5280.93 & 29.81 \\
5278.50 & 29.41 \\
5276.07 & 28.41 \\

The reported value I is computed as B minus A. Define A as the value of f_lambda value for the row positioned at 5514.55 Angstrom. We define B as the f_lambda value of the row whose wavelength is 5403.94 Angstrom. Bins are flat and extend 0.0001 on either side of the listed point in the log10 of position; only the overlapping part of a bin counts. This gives -0.1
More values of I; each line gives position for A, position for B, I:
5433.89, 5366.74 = 0.7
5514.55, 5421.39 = 1.3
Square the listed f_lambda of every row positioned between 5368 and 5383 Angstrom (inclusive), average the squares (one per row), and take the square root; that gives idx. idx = 28.5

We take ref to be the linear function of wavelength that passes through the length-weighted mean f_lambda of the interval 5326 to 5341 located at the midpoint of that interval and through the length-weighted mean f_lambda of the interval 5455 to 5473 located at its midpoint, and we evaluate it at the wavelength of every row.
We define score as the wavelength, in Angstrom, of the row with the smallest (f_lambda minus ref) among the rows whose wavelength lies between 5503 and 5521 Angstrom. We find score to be 5517.09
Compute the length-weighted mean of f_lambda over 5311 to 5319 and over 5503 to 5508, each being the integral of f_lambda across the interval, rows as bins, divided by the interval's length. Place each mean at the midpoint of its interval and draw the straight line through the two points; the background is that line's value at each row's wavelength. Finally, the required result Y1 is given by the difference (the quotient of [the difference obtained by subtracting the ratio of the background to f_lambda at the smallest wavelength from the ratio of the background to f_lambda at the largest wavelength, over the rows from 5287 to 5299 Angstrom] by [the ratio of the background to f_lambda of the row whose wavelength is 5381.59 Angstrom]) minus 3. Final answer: -2.99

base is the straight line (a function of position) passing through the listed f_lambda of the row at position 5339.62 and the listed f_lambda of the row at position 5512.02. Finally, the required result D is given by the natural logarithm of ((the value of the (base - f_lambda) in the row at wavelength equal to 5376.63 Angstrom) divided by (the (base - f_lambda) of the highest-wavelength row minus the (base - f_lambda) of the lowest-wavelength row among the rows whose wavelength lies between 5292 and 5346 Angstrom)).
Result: 0.8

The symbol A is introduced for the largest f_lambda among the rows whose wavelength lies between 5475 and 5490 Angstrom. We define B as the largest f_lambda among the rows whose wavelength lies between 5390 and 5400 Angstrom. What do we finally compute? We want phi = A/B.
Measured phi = 1.00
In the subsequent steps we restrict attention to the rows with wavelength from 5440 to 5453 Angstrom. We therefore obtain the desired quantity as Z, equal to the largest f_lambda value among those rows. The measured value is 28.38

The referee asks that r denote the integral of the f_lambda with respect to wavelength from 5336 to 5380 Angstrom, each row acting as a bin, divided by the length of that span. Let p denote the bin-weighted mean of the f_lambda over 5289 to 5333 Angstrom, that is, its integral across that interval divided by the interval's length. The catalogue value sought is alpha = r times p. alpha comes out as 830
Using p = 29.0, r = 28.7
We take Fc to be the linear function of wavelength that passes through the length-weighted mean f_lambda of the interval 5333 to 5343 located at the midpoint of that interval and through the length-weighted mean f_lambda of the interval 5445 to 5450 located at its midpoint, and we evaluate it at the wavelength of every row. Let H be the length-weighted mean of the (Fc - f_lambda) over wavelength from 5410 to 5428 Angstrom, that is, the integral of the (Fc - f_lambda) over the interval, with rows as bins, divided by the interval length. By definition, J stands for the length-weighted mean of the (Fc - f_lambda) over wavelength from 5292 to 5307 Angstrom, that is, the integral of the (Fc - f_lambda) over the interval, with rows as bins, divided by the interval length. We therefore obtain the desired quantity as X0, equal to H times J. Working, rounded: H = -0.7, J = 0.06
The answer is 0.0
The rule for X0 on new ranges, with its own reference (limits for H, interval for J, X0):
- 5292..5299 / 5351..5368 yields 0.0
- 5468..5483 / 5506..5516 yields 1.3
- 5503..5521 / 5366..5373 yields -0.2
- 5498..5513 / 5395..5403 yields 0.3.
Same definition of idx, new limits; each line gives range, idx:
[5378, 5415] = 28.3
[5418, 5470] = 28.2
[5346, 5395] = 28.6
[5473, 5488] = 28.0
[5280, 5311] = 29.2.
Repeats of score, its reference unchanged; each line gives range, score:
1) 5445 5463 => 5446.41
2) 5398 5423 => 5406.43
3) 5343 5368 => 5364.27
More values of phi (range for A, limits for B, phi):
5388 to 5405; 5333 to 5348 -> 0.98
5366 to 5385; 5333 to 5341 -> 1.01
